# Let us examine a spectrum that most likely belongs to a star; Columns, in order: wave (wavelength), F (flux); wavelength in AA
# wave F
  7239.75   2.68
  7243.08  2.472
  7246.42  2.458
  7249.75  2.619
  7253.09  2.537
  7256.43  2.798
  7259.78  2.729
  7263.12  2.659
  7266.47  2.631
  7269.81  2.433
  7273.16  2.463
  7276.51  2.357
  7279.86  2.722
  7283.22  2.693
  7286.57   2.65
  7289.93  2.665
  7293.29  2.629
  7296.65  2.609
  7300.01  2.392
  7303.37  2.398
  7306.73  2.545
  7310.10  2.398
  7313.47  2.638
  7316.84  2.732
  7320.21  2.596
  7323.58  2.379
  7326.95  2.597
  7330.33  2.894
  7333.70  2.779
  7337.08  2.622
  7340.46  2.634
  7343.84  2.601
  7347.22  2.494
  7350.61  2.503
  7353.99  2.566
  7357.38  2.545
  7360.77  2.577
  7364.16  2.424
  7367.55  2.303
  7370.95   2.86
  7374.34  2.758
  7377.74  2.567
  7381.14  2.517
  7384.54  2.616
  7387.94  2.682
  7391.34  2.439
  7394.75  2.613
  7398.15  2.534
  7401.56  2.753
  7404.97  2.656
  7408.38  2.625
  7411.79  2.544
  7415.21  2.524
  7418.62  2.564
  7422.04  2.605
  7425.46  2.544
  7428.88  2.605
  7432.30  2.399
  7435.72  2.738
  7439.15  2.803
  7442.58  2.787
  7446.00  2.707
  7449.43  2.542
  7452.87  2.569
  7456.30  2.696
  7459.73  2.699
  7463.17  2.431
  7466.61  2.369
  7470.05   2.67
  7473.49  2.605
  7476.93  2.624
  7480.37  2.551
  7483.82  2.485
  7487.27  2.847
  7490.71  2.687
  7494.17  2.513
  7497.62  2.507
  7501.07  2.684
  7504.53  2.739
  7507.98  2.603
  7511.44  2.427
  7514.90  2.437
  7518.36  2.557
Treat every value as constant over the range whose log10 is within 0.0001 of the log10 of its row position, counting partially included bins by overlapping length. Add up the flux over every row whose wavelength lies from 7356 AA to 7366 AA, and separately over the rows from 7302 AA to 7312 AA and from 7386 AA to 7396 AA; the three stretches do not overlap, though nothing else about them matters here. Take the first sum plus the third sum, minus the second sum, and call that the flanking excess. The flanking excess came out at 7.939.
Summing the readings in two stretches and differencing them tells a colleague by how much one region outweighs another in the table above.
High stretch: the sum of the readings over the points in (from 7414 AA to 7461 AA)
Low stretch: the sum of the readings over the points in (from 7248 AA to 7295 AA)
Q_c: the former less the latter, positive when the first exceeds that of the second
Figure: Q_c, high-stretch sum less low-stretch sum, 0.2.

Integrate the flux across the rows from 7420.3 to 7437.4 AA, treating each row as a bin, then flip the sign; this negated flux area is -44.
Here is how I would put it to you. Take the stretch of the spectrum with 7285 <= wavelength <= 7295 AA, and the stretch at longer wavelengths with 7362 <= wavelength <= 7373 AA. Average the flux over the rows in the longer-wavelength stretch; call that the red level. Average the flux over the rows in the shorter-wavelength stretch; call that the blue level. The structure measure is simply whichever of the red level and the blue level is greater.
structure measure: 2.65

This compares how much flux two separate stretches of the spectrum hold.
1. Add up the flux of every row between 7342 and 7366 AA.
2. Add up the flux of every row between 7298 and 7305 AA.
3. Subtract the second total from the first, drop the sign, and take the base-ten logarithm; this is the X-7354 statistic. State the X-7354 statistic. 1.11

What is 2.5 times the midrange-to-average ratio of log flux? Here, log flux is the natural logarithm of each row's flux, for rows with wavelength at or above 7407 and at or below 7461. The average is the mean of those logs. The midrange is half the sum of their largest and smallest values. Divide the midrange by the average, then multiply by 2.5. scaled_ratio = 2.47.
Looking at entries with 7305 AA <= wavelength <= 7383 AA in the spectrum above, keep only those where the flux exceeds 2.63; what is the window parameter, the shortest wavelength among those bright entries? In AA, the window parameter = 7313.47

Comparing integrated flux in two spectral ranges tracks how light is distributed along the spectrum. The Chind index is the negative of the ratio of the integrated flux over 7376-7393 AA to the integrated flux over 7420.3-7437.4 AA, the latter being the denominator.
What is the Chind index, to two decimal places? -0.99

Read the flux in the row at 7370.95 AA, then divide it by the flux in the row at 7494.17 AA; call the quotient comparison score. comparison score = 1.14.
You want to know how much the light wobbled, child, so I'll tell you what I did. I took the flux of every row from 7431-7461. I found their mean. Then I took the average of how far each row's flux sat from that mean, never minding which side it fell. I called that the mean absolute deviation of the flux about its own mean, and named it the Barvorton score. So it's 0.104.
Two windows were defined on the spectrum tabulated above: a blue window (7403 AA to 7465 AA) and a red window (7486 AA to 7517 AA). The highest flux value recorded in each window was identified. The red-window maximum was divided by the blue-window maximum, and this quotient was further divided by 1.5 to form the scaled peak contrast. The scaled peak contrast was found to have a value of 0.677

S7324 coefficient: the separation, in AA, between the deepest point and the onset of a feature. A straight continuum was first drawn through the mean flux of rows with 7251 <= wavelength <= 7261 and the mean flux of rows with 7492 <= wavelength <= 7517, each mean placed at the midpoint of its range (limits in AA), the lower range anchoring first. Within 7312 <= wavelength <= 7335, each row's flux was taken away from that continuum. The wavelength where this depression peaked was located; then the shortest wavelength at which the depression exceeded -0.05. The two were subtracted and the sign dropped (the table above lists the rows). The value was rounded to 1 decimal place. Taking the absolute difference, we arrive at 10.1 AA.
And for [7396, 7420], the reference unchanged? 17.1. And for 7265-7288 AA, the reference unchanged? 10.0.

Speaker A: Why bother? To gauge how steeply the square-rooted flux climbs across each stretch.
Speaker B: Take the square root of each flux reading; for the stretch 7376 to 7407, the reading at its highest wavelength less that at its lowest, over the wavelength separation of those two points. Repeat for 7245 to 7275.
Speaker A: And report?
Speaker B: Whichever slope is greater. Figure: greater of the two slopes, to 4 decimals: 0.0010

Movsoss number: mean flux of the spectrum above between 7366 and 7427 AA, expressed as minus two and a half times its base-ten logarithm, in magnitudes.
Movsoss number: -1.04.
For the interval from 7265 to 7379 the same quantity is -1.03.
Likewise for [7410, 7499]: -1.04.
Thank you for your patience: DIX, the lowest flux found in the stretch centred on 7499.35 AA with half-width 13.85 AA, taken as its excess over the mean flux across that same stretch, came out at -0.20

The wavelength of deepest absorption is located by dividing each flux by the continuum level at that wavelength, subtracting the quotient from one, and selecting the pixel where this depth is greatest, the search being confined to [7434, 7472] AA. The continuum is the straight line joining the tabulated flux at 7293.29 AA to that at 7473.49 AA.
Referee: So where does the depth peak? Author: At 7466.61 AA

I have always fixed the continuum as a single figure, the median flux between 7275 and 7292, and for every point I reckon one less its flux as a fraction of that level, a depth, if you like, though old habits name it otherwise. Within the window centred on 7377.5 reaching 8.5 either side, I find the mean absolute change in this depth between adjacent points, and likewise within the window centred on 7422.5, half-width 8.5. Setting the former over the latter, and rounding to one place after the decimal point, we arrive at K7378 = 2.2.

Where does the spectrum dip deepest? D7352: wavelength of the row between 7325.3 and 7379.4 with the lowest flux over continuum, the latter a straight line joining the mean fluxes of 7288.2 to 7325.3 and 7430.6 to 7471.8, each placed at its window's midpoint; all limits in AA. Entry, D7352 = 7367.55 AA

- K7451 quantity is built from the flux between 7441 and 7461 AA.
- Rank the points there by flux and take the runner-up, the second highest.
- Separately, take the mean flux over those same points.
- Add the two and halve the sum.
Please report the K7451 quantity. 2.69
